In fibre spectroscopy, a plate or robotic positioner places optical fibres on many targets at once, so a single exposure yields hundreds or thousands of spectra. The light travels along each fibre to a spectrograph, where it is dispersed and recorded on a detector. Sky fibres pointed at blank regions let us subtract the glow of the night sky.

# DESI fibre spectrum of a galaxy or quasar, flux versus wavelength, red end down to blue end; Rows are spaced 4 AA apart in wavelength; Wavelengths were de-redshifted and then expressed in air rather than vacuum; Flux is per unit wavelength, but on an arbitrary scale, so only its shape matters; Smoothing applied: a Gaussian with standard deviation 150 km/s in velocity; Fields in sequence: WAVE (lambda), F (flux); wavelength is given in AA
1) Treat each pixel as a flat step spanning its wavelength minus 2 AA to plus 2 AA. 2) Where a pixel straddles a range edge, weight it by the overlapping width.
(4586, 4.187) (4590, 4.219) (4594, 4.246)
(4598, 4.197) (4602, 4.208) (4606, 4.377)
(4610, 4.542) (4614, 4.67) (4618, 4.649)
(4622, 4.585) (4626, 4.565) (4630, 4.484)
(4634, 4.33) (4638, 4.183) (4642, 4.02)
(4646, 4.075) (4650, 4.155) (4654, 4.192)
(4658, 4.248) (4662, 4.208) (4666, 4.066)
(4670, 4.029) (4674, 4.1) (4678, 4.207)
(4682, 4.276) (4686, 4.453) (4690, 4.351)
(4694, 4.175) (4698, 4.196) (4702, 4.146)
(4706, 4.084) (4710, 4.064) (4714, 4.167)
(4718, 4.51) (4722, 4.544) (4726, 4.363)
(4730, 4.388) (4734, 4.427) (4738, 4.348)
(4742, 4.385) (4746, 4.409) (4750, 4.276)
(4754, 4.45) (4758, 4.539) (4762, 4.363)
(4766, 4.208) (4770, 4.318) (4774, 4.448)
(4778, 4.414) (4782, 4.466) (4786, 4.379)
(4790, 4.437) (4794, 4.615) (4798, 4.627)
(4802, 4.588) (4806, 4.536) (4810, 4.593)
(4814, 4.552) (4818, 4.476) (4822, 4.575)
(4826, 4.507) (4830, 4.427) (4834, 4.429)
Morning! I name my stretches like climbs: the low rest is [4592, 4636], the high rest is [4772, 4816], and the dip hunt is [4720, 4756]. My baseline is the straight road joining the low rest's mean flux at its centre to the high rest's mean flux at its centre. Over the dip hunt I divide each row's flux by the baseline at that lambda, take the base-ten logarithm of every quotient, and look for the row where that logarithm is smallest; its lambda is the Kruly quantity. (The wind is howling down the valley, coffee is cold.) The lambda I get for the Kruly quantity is 4750 AA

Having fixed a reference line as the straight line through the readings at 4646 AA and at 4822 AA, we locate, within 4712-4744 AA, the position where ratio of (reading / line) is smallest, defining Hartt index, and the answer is 4714 AA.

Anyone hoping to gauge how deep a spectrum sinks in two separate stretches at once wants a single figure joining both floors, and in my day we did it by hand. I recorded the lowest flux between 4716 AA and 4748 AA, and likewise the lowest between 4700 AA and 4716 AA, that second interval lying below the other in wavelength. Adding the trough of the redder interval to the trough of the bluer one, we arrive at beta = 8.41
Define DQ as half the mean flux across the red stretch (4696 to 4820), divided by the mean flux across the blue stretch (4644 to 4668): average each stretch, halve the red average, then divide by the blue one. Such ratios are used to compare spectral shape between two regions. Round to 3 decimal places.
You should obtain 0.529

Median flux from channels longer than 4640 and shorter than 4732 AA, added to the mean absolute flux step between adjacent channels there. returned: 4.28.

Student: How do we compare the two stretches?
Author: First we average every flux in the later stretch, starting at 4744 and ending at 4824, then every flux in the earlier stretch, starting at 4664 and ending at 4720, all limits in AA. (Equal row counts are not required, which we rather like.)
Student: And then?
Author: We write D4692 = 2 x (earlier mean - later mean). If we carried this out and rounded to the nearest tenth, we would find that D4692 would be -0.5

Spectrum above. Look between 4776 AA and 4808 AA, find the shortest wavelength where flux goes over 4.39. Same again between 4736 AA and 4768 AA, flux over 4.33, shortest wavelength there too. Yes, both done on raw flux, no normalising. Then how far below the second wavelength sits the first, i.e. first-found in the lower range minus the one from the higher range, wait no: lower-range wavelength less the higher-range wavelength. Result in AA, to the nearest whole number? -40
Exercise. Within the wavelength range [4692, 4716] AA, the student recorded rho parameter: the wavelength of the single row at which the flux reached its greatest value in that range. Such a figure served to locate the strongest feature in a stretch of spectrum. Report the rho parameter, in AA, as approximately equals 4698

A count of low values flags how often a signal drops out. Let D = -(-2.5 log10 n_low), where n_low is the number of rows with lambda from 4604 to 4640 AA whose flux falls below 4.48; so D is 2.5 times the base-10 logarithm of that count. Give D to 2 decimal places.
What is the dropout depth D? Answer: 1.19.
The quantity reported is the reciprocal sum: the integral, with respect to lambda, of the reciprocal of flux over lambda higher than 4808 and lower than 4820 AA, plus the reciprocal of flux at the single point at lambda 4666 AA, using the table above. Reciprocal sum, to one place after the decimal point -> 2.9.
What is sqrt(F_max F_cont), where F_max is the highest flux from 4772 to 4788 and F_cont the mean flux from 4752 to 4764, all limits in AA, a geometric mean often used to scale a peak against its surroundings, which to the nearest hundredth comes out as 4.46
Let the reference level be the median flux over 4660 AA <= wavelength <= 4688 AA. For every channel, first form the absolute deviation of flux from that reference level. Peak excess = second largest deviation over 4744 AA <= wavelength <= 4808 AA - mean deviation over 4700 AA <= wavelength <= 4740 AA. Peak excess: 0.24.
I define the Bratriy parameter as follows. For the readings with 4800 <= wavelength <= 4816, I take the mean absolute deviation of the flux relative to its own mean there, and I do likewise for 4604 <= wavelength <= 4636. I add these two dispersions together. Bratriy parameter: 0.119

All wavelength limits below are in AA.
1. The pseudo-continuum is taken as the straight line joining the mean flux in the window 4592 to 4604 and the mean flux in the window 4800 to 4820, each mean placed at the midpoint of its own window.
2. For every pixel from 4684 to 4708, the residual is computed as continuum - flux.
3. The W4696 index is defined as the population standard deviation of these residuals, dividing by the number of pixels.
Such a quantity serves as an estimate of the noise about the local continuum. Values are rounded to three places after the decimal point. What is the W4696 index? 0.137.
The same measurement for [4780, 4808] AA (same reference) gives 0.081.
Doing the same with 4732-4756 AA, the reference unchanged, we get 0.059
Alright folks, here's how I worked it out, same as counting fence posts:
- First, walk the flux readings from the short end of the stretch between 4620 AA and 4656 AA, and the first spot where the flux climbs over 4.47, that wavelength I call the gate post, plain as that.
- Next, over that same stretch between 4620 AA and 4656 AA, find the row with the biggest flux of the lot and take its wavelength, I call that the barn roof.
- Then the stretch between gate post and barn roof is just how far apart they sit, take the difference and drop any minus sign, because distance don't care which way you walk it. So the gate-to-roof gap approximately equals 0 AA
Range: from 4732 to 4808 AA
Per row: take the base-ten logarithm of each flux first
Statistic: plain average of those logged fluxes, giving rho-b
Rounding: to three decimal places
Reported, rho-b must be 0.647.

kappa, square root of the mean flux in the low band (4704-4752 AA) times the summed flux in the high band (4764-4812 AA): 15.24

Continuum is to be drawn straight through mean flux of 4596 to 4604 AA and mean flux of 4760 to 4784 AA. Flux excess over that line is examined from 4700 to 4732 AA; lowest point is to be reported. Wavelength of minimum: 4710 AA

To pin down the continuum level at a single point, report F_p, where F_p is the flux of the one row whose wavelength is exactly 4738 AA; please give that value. 4.348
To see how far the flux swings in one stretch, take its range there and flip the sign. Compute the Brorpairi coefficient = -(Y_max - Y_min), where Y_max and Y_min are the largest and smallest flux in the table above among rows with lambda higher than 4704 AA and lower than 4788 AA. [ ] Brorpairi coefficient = -0.48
